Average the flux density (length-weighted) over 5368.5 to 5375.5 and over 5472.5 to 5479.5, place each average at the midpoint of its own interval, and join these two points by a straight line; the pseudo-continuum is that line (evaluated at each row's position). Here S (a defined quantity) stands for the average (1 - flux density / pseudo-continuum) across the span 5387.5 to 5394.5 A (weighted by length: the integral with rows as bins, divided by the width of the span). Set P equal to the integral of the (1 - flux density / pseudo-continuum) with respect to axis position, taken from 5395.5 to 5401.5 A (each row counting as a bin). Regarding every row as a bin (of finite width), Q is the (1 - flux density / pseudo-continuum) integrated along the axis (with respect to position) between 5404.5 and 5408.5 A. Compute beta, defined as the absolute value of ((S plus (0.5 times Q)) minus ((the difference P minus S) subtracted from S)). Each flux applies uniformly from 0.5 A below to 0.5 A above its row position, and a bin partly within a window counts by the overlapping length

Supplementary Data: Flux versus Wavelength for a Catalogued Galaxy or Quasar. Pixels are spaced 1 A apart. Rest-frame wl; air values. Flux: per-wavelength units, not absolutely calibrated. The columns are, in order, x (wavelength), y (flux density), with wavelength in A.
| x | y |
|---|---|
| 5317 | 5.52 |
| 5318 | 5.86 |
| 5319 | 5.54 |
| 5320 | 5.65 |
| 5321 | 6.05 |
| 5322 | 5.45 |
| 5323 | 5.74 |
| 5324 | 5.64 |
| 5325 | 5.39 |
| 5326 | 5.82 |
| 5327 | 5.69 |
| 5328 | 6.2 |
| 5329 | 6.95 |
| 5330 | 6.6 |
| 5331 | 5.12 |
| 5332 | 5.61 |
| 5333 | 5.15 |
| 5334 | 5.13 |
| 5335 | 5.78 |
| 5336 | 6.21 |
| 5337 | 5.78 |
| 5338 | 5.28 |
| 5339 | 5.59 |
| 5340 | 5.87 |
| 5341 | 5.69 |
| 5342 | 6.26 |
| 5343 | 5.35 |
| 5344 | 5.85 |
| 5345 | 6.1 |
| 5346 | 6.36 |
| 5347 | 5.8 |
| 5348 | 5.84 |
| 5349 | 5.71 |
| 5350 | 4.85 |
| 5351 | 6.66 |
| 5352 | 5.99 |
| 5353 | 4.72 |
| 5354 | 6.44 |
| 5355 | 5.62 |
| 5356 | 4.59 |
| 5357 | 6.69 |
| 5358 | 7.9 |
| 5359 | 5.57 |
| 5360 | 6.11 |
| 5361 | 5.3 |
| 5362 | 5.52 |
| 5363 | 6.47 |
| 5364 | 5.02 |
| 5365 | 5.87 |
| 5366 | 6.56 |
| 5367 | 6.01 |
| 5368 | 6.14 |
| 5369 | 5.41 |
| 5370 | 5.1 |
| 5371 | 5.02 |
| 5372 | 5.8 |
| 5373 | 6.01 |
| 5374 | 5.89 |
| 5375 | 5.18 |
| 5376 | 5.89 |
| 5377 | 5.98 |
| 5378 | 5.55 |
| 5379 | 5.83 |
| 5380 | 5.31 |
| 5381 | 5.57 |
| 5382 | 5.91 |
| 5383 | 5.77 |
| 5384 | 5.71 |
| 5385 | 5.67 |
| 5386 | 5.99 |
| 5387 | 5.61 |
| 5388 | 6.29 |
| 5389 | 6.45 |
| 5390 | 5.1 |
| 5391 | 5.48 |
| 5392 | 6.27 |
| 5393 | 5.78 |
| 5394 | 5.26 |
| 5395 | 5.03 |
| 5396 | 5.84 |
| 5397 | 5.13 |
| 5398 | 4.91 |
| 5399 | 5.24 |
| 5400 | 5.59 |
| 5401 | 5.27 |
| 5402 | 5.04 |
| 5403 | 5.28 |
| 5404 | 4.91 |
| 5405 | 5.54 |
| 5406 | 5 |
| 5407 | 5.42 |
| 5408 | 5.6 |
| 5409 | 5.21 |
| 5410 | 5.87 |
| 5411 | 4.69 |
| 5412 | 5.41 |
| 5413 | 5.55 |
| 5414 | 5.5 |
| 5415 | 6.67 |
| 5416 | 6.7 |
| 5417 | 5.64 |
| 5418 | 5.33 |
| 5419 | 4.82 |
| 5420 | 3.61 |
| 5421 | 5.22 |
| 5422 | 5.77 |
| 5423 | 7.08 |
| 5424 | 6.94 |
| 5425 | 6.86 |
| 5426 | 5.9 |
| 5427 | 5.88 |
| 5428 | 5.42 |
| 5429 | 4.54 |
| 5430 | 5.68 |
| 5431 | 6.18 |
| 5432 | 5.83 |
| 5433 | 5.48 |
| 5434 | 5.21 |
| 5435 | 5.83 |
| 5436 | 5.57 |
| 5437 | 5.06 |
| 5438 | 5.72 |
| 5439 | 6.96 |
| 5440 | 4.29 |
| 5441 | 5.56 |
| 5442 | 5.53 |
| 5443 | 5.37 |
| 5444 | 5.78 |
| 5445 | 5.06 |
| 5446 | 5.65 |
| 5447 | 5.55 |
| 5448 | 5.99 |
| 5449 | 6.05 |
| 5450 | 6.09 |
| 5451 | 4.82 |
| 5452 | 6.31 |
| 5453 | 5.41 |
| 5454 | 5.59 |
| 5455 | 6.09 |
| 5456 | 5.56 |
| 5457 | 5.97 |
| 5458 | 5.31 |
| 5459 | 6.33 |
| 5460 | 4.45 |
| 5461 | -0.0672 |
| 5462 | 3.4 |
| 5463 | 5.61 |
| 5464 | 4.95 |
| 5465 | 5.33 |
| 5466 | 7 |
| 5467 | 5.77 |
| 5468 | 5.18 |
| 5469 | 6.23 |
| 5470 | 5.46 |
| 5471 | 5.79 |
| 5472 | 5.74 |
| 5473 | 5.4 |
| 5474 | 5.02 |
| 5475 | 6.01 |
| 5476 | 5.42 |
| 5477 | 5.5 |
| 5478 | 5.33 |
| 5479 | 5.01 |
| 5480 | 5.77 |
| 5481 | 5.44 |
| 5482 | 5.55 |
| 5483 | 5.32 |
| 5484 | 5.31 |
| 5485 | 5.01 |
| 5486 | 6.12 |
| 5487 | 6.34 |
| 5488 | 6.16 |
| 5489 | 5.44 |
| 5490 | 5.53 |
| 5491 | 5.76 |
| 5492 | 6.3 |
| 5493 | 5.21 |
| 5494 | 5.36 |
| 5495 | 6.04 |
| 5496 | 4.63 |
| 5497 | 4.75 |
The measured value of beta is 0.23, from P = 0.14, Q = 0.05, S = -0.06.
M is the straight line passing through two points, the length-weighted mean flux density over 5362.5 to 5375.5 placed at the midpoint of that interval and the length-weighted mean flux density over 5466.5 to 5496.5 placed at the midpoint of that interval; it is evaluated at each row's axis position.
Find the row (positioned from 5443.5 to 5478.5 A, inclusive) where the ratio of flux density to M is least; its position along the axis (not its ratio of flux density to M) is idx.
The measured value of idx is 5461 A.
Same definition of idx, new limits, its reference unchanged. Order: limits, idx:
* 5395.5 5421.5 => 5420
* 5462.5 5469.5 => 5464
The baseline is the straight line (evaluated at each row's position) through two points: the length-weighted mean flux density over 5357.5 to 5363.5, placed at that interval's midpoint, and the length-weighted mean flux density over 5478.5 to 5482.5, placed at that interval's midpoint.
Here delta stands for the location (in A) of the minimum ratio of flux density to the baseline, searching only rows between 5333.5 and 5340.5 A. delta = 5334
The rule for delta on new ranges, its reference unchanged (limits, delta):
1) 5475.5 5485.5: 5479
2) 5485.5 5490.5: 5489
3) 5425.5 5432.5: 5429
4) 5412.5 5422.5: 5420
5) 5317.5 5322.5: 5322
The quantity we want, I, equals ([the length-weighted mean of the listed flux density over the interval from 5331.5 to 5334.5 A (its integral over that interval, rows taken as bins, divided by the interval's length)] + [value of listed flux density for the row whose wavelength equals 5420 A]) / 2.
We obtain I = 4.45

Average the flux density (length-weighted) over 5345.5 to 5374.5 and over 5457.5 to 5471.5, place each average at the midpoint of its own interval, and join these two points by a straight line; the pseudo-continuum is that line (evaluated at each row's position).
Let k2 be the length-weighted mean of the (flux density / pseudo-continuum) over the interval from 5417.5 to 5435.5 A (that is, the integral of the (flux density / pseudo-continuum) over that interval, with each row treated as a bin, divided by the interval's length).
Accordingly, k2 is 1.06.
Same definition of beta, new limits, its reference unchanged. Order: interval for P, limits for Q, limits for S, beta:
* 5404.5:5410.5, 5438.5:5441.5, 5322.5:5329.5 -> 0.03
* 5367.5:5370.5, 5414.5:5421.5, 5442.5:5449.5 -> 0.02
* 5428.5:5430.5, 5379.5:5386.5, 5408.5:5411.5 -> 0.06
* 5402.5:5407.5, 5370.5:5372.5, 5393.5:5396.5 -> 0.20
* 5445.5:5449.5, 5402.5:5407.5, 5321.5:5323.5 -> 0.18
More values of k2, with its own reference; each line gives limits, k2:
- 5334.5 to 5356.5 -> 0.97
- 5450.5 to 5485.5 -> 1.06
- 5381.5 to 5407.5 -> 0.99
